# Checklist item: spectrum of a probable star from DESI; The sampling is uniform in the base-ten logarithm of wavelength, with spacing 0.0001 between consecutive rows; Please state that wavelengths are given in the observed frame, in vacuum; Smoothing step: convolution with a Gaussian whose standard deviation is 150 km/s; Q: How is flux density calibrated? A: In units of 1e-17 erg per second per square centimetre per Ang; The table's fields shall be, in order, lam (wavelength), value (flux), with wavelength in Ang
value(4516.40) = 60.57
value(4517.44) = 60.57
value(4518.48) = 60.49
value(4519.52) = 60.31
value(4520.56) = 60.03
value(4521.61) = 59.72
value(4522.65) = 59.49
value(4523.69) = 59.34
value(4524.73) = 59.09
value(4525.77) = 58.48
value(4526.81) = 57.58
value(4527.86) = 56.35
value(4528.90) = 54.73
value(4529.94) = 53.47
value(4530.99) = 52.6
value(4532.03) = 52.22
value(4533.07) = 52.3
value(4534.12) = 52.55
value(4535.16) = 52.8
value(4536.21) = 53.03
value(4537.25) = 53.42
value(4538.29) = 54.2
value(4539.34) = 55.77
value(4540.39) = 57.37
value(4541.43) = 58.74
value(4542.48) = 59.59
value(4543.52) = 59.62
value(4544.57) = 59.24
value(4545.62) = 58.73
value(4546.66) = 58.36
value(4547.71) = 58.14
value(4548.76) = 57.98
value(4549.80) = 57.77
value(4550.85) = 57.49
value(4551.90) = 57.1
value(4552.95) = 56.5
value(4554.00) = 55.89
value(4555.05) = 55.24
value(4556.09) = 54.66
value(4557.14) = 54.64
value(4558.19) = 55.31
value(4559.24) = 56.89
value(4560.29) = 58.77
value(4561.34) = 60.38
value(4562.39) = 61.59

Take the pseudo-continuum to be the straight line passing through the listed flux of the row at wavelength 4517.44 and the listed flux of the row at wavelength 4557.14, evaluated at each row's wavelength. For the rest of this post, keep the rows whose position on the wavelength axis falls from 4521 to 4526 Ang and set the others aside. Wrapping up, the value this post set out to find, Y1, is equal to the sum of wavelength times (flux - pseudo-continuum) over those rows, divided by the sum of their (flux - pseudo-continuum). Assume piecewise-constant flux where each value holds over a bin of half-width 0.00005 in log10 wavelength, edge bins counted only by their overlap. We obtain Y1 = 4524.4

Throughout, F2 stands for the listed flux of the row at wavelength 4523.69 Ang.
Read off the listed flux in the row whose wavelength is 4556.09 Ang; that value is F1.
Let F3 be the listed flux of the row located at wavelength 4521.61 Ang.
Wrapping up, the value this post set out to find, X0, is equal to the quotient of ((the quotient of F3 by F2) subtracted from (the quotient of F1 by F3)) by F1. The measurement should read -0.0017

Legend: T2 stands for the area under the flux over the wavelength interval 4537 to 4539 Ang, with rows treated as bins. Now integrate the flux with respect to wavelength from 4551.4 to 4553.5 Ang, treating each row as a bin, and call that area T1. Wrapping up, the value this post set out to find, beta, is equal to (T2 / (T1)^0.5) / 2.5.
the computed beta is 4.0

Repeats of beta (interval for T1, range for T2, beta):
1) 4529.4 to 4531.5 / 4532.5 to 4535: 5.0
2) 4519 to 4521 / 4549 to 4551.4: 5.1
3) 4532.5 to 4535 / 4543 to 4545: 4.1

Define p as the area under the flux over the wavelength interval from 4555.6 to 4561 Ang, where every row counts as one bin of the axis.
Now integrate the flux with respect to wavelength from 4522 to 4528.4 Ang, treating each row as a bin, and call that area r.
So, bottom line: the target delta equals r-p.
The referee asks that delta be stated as 71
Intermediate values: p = 303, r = 374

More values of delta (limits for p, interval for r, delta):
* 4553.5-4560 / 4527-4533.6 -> -7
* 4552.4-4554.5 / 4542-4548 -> 236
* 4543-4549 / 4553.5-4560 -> 9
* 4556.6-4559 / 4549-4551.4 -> 6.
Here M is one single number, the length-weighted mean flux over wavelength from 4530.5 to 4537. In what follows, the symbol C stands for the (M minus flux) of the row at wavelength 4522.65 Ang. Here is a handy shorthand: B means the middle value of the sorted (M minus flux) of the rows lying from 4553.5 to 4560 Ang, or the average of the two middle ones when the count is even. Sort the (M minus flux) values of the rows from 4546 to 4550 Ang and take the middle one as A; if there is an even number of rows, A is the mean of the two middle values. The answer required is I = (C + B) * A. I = 51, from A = -5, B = -2.6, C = -6.8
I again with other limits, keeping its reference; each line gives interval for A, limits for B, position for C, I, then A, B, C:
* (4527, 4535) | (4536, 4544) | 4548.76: 0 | 0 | -3.9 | -5.3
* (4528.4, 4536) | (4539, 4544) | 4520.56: -1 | 0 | -6.1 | -7.4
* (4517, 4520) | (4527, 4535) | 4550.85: 38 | -8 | 0.1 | -4.8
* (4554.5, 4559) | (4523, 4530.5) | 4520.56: 28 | -2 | -4.9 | -7.4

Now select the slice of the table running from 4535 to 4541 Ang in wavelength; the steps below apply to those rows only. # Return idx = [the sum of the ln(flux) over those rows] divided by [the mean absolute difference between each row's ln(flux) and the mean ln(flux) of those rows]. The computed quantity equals 925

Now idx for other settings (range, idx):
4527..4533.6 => 1006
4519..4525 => 4105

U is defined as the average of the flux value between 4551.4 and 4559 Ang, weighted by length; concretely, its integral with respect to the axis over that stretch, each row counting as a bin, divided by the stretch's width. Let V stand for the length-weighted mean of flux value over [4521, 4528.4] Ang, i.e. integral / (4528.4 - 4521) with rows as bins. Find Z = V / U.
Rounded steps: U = 56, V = 59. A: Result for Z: 1.05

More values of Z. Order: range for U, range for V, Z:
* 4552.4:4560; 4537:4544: 1.02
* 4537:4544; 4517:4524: 1.05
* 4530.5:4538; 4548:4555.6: 1.08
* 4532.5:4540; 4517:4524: 1.12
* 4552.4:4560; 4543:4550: 1.05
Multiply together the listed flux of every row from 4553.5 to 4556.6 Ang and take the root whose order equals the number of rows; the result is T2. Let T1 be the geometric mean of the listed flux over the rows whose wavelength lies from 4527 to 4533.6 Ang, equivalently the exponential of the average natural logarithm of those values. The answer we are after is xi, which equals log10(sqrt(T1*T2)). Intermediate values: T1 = 54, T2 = 55.3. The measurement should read 1.736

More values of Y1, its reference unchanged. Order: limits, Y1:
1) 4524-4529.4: 4527.8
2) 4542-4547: 4544.4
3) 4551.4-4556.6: 4552.8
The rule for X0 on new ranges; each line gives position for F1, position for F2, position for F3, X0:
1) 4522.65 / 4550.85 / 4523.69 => -0.0005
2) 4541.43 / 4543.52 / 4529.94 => 0.0034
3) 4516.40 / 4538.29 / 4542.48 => -0.0014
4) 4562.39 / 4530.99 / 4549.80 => -0.0005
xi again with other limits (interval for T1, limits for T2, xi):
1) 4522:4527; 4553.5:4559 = 1.755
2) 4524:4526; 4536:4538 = 1.748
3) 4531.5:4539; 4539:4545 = 1.745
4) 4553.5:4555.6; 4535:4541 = 1.740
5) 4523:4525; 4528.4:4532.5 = 1.749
